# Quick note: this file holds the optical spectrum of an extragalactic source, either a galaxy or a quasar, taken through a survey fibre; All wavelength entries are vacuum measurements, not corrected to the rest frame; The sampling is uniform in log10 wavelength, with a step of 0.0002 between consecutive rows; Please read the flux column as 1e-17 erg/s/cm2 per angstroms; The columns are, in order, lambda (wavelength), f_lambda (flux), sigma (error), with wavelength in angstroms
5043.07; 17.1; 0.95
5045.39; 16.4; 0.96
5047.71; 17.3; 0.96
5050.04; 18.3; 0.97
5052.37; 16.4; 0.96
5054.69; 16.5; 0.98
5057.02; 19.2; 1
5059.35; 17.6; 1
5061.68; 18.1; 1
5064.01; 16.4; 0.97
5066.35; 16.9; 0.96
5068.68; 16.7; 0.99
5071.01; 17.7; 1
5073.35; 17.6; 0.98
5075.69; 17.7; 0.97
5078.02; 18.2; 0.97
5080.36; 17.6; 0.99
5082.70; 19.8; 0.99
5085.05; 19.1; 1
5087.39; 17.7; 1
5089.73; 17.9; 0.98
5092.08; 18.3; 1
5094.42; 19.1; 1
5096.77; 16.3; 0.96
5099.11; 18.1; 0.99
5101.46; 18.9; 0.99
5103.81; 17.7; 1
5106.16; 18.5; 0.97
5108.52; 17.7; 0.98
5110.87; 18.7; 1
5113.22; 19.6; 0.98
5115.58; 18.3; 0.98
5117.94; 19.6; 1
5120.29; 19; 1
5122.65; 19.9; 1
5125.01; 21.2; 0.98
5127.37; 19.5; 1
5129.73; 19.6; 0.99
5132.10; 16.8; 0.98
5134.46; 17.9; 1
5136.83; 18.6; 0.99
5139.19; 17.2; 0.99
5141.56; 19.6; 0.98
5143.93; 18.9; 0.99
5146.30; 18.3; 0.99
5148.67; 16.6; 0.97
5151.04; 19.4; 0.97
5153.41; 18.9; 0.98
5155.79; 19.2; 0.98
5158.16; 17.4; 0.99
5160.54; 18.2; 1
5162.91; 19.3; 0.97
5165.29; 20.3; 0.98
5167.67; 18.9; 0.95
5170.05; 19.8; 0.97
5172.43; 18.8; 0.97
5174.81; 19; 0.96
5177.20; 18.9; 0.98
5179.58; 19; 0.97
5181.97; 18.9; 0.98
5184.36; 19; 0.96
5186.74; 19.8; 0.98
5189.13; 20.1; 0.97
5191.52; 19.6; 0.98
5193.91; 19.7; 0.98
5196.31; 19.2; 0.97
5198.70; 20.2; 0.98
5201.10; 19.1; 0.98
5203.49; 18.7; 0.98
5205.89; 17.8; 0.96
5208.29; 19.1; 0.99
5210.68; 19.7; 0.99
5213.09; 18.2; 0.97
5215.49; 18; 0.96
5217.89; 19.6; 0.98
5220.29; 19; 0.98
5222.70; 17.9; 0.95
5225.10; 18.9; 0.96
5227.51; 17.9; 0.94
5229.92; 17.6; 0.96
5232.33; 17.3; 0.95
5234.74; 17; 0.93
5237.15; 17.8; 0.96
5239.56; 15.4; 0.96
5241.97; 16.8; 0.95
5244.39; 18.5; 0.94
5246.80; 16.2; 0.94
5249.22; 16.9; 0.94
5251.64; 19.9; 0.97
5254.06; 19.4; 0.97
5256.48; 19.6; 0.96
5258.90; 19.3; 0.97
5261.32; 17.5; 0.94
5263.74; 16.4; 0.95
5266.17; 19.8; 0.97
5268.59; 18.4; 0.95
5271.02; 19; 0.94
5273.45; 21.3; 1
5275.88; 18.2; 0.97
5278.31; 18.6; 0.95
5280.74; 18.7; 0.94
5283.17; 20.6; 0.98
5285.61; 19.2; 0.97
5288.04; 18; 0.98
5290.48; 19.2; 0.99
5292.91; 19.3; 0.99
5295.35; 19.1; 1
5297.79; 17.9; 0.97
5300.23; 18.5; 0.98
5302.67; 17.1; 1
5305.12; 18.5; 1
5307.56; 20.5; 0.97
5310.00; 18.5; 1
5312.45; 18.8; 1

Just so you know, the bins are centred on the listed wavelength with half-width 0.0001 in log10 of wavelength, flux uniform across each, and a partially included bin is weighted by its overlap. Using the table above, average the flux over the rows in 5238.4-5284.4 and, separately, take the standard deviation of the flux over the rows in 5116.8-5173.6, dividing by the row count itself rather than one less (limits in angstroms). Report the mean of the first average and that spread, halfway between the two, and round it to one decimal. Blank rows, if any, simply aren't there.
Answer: 9.8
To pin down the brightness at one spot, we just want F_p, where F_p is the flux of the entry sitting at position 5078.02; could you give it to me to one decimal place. 18.2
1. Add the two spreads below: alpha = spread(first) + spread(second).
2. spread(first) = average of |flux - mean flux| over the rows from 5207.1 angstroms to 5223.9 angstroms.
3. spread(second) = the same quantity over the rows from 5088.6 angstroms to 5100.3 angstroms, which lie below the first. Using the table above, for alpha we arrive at 1.32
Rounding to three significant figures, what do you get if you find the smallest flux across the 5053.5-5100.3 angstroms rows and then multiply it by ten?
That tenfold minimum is 163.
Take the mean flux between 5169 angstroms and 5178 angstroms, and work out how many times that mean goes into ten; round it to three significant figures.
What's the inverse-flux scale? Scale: 0.523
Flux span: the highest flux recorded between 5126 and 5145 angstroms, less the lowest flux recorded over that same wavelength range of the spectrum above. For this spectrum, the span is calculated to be 2.80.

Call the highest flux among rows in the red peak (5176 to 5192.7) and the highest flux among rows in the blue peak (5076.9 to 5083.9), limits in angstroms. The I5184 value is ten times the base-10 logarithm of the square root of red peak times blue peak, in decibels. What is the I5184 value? 13.0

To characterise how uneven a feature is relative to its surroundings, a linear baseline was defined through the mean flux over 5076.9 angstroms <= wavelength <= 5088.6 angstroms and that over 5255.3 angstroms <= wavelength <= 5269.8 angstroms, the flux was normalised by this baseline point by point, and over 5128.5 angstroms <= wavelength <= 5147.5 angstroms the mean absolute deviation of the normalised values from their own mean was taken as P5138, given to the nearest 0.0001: 0.0440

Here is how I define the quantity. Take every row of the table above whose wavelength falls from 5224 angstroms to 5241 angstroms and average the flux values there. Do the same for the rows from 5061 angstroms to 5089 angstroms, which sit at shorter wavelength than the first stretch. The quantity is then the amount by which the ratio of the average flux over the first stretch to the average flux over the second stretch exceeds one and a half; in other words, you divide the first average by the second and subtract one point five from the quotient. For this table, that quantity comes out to -0.52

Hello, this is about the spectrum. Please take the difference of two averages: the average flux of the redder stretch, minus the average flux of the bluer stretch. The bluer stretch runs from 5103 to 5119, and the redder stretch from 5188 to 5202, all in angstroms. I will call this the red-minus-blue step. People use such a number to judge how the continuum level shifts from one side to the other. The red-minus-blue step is 1.1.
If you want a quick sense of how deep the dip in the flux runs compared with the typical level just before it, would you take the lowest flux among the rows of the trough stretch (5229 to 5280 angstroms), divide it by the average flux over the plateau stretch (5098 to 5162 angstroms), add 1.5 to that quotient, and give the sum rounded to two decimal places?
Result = 2.33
